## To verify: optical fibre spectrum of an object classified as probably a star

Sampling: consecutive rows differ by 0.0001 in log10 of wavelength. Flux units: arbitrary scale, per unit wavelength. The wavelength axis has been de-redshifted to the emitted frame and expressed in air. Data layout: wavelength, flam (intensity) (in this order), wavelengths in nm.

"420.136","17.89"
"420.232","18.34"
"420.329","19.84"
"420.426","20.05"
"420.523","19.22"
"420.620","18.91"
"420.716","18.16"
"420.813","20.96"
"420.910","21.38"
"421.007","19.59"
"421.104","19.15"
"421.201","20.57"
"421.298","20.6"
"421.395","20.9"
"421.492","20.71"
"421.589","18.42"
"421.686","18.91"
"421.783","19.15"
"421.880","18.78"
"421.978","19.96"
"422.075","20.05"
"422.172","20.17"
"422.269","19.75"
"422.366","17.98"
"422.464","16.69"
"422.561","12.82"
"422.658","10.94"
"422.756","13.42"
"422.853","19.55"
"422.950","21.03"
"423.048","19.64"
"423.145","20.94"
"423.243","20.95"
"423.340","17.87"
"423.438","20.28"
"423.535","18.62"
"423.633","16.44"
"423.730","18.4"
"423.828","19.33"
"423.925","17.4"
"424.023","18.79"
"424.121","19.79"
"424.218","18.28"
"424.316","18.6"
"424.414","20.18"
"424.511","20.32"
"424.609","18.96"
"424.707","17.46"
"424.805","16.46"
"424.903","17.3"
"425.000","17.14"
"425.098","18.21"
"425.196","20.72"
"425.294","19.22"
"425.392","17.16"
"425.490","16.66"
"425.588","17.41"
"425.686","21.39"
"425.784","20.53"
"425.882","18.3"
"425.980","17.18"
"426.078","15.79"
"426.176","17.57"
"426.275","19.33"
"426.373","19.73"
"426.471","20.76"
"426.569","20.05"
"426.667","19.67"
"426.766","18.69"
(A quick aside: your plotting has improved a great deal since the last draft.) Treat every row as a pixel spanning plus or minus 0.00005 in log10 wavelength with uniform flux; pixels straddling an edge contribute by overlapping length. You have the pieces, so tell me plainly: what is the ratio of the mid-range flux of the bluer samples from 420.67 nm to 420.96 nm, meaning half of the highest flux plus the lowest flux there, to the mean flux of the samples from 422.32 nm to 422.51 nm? 1.14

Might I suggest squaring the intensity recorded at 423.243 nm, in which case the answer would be 439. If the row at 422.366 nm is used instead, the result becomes 323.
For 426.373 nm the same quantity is 389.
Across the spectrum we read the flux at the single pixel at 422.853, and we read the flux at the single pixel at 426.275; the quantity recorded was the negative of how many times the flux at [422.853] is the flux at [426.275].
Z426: -1.01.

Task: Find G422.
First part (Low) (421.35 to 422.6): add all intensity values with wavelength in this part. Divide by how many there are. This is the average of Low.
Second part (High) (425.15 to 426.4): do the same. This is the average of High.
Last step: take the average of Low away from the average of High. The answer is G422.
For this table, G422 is -0.3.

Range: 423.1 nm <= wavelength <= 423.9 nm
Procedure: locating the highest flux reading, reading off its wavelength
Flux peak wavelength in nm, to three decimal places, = 423.243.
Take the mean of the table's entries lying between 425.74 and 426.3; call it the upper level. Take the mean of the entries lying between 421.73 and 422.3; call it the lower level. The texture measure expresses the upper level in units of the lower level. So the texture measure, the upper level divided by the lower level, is 0.92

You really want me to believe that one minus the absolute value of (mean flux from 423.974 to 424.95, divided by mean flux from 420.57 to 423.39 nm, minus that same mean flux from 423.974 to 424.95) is -16.6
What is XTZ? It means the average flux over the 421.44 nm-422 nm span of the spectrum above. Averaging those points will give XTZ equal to 19.3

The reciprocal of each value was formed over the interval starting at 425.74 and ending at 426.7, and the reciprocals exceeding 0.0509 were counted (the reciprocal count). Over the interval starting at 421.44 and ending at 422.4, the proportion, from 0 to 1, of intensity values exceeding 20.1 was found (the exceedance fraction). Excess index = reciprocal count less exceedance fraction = 4.8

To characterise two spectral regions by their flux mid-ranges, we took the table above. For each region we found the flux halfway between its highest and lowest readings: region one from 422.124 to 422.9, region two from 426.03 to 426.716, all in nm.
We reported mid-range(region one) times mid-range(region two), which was 284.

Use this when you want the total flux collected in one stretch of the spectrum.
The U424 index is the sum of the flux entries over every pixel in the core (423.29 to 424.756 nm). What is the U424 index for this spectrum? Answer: 281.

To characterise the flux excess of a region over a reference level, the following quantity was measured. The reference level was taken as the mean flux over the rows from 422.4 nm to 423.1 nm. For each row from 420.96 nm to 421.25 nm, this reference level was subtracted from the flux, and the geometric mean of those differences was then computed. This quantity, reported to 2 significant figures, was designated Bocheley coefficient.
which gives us 3.4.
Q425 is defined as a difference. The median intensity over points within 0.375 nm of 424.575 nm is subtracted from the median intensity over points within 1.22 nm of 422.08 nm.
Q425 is 1.2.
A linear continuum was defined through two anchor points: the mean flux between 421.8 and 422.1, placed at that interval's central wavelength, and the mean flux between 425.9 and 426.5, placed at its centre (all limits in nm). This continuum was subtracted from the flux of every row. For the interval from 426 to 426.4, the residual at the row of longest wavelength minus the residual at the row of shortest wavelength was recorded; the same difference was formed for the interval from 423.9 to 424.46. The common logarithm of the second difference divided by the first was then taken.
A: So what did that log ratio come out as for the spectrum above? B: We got -0.14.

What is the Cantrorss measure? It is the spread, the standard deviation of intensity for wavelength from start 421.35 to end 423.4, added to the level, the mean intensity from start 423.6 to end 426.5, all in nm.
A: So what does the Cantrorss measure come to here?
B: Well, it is 21.3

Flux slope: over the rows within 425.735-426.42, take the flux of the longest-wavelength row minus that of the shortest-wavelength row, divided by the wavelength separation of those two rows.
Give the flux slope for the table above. -1.4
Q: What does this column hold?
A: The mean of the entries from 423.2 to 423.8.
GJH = 18.8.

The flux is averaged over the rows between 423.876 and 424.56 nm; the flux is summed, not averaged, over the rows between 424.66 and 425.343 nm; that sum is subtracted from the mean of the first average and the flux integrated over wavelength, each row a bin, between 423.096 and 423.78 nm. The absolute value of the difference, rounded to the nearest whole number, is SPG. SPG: 110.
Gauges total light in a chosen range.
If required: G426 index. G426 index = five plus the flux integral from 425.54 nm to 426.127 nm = 15.8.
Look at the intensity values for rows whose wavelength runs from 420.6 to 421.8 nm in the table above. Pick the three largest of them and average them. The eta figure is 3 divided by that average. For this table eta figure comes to 0.142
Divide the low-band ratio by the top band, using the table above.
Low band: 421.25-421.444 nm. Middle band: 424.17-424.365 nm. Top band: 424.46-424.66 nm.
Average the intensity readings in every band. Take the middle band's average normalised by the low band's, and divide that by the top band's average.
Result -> 0.045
